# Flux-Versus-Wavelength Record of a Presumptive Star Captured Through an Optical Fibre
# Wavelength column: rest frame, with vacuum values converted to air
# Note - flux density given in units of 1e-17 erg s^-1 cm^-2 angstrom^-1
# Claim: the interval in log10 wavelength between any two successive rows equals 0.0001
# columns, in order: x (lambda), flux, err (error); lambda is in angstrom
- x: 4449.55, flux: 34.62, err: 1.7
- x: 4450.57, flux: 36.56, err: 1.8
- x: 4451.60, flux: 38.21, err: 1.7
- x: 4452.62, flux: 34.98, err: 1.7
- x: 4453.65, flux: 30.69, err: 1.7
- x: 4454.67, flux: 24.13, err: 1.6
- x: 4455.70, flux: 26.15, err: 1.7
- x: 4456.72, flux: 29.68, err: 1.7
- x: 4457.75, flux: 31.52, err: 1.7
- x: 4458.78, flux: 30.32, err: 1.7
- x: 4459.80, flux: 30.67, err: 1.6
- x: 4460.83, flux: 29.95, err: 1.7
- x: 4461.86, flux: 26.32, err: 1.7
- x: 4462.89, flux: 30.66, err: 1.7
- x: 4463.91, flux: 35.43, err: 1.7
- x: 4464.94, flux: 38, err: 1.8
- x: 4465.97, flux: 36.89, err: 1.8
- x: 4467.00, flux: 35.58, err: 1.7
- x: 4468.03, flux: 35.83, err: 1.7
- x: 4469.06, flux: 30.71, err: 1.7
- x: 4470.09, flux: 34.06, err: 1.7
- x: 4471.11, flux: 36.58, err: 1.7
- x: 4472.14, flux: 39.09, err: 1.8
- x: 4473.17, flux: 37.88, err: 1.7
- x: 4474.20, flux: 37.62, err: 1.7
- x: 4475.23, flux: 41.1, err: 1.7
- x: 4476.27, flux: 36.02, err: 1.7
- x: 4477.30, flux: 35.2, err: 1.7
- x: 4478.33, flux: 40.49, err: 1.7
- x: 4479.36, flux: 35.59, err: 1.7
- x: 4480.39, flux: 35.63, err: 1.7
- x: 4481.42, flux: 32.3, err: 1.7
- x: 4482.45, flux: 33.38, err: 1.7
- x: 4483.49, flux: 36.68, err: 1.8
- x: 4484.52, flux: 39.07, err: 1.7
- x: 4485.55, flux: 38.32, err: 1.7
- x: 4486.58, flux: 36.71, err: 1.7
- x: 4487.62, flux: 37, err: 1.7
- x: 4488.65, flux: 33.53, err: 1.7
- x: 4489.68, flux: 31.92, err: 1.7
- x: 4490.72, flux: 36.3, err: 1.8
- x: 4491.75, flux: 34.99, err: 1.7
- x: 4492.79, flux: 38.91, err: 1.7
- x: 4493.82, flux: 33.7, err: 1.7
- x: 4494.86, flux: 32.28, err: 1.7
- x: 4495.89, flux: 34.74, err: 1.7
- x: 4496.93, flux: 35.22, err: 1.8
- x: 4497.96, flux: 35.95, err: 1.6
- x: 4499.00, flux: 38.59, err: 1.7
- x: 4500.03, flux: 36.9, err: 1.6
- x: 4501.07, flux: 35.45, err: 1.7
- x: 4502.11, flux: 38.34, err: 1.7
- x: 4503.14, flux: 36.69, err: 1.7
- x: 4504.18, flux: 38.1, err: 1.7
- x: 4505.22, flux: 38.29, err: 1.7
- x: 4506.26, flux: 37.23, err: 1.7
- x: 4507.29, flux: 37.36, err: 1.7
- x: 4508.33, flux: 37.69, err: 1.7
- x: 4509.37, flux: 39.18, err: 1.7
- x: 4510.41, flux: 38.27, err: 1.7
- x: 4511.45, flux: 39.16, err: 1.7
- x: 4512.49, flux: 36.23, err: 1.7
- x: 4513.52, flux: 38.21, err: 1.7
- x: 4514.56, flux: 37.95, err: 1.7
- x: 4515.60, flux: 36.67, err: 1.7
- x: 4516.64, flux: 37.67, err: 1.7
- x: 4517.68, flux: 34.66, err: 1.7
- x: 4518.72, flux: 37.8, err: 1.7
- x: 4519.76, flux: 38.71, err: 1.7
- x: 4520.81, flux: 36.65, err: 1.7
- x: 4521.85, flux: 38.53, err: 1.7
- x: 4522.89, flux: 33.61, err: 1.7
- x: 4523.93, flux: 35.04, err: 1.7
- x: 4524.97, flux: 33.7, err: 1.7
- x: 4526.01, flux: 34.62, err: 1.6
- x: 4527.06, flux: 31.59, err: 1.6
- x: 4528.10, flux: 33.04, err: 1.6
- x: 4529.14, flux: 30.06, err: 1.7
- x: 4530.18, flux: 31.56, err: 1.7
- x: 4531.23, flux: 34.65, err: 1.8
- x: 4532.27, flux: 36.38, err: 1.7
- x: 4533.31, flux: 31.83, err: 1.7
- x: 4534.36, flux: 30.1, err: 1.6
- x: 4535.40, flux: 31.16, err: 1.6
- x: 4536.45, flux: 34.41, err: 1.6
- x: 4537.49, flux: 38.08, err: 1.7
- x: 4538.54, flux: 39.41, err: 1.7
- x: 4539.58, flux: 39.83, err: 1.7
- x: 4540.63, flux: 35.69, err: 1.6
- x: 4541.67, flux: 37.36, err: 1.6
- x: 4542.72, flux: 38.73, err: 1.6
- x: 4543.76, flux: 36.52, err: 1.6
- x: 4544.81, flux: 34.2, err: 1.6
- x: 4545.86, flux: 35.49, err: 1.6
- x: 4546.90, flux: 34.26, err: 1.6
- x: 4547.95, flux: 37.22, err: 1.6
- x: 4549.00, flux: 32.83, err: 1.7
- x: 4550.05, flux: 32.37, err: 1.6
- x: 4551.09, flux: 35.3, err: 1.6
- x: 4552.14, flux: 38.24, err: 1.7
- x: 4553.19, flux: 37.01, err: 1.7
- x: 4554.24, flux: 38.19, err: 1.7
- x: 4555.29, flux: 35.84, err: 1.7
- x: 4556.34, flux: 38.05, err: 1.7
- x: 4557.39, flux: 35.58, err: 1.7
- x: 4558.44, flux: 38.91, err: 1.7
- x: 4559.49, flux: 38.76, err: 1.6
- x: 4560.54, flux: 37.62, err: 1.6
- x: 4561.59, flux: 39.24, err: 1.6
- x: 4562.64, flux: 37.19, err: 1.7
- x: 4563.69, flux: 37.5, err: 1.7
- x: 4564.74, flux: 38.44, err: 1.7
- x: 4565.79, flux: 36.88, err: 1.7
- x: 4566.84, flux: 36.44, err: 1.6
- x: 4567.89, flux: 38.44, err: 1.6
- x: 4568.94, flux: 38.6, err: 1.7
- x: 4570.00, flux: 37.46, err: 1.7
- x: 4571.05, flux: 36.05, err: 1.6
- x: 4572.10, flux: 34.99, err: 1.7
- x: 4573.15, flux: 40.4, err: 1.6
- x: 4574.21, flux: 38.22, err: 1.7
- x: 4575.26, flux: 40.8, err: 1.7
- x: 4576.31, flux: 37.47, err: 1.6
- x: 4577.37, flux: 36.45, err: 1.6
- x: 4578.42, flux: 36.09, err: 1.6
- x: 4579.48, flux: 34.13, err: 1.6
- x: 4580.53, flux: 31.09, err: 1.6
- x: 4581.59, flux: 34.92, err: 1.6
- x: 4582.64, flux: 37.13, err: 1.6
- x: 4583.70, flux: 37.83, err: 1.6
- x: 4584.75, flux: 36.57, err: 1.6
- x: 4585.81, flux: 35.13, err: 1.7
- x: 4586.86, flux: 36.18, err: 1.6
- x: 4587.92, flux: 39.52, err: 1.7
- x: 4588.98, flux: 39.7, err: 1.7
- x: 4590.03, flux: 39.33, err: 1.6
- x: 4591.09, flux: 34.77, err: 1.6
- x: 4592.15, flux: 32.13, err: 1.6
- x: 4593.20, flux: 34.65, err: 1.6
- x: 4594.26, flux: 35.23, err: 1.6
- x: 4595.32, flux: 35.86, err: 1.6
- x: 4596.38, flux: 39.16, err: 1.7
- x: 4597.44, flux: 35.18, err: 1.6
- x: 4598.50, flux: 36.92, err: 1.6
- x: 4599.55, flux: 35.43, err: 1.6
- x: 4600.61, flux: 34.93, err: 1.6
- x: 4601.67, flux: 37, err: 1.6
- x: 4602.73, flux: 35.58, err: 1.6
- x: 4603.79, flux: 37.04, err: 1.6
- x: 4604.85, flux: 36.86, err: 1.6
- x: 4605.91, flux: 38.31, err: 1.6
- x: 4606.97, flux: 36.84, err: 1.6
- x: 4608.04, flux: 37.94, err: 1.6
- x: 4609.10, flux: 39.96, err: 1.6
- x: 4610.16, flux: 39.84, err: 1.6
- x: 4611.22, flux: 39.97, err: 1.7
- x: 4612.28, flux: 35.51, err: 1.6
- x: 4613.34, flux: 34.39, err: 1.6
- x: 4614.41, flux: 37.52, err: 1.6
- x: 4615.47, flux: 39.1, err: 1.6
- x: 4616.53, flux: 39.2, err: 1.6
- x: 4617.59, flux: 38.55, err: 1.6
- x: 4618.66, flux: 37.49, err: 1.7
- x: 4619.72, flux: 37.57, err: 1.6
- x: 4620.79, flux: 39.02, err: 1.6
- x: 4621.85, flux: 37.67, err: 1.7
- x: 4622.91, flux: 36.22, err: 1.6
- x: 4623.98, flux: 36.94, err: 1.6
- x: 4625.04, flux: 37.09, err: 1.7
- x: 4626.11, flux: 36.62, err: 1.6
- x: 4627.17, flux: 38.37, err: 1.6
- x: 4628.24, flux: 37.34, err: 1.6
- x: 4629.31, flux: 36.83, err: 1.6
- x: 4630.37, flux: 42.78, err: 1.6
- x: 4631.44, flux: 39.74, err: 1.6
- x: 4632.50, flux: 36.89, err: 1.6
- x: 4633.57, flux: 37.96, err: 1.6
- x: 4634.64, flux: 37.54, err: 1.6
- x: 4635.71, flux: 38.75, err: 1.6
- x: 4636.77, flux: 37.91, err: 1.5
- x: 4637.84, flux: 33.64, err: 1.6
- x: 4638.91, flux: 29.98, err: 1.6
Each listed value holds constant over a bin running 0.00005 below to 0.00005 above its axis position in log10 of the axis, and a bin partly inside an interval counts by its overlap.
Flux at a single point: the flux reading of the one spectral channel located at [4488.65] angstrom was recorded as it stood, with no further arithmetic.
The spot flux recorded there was 33.53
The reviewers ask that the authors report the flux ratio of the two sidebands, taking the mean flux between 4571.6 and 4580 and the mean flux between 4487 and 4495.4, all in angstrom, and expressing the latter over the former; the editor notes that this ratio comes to 0.93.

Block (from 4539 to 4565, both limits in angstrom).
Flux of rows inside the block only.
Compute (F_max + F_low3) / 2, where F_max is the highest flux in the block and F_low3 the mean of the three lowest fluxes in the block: 36.5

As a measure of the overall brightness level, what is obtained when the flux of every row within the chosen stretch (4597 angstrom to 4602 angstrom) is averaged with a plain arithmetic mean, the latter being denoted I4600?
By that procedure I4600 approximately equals 35.9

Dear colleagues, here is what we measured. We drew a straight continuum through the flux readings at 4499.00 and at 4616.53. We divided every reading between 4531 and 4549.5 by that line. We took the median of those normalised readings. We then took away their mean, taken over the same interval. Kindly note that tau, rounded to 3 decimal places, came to 0.003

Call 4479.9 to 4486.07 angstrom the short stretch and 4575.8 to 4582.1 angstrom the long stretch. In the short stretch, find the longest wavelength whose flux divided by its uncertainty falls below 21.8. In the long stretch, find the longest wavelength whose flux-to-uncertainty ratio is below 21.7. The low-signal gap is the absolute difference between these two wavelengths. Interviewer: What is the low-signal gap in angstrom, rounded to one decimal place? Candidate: 97.0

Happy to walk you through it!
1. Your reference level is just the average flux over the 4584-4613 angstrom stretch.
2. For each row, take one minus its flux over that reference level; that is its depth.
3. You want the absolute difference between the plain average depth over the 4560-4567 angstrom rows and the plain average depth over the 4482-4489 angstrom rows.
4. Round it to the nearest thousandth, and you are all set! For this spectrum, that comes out 0.033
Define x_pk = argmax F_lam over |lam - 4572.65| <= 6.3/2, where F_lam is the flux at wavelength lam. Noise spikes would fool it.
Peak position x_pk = 4575.26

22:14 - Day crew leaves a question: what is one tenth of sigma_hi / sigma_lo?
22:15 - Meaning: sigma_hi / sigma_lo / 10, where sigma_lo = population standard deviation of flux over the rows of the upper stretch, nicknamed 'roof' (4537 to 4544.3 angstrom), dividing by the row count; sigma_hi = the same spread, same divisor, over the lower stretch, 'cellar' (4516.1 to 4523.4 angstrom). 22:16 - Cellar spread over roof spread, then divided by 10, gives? 0.13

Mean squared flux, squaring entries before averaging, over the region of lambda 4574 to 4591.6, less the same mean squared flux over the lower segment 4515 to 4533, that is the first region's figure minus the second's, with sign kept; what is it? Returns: 128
